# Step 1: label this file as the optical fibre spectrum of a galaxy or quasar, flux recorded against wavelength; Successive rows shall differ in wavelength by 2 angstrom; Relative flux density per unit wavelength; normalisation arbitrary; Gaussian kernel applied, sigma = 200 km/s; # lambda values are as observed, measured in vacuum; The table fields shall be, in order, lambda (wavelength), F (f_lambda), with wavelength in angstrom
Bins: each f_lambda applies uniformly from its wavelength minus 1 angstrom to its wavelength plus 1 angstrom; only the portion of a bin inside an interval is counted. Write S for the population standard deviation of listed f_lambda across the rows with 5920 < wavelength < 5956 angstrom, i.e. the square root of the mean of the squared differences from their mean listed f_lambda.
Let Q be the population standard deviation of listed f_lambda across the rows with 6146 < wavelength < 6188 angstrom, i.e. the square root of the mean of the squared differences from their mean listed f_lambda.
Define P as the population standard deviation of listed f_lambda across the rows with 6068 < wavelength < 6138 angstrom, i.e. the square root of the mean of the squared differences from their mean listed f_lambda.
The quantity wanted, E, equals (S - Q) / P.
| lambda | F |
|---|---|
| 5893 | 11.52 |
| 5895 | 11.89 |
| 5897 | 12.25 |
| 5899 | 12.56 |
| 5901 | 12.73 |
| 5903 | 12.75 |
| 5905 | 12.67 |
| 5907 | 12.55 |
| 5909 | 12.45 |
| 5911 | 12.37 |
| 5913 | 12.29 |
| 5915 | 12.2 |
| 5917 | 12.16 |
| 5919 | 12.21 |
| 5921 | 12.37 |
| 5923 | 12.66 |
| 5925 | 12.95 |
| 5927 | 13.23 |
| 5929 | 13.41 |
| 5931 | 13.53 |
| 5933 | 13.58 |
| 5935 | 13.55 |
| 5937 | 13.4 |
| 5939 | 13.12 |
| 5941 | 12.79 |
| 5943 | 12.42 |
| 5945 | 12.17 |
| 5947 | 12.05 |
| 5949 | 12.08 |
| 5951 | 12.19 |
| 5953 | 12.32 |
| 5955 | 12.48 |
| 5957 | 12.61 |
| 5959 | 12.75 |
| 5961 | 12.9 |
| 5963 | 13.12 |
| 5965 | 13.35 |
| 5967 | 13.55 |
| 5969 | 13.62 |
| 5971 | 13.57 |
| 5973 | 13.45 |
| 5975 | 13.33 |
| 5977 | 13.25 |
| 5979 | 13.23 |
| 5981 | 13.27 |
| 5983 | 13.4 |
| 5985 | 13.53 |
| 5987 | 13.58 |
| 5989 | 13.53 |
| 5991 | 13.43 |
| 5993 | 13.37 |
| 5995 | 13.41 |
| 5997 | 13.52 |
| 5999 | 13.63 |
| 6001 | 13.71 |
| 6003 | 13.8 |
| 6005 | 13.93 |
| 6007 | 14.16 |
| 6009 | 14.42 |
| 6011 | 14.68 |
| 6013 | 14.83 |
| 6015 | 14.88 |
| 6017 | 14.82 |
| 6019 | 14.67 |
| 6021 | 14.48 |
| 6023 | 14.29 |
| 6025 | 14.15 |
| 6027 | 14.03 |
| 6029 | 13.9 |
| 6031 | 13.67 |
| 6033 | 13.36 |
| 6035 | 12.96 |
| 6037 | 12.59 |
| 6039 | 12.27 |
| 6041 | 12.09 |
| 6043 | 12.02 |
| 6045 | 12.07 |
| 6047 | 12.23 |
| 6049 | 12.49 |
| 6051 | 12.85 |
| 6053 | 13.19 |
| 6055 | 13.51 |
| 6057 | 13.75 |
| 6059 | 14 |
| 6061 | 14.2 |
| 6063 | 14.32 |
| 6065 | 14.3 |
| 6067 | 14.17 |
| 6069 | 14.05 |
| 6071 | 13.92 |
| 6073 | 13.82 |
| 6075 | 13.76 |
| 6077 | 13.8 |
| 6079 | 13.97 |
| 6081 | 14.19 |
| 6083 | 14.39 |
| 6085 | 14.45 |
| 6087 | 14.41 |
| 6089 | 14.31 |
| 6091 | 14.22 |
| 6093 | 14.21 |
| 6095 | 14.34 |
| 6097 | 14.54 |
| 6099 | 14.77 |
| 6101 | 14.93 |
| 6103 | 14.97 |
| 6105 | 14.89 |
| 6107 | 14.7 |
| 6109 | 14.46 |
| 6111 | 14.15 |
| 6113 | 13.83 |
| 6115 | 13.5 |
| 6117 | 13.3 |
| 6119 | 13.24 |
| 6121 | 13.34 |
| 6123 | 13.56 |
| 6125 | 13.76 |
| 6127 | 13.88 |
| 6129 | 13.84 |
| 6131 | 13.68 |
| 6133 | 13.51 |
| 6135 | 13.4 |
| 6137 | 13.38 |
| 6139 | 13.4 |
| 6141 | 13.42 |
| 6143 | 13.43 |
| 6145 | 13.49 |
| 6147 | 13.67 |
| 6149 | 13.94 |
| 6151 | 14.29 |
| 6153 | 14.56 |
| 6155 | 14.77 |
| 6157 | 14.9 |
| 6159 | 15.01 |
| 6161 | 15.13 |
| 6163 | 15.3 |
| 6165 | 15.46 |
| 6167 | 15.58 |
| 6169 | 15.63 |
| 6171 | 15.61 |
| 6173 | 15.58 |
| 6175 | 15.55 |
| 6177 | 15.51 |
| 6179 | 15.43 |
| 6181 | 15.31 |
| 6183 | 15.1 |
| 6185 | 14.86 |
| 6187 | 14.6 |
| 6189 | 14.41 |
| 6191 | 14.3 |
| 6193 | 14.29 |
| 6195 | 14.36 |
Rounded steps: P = 0.49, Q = 0.55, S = 0.54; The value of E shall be 0.0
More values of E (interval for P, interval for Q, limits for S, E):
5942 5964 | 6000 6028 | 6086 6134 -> 0.5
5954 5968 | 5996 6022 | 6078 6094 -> -0.9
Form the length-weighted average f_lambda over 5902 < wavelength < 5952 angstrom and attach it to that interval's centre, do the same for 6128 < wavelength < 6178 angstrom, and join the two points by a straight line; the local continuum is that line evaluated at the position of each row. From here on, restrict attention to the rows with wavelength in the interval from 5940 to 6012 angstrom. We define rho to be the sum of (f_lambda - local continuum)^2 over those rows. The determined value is 10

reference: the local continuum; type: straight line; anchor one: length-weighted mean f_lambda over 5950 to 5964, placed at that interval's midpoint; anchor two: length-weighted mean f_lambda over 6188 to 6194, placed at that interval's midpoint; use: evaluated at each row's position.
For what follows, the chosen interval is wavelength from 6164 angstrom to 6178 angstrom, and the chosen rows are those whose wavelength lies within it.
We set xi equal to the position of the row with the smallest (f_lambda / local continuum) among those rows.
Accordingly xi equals 6177 angstrom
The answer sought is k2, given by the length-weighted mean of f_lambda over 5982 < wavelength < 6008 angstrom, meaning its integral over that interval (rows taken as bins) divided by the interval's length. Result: 13.6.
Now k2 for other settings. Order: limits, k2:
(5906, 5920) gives 12.3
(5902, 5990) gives 12.9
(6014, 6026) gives 14.5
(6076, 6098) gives 14.3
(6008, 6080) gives 13.7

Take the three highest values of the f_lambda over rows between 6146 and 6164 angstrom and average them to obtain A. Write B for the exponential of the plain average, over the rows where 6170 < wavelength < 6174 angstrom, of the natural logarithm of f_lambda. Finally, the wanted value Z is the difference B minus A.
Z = 0.4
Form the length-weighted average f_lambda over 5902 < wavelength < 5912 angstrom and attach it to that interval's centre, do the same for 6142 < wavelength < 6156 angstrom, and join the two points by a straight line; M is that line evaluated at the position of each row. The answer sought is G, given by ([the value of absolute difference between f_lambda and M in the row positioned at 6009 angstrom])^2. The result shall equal 1.55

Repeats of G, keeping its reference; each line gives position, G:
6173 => 2.00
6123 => 0.09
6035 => 0.14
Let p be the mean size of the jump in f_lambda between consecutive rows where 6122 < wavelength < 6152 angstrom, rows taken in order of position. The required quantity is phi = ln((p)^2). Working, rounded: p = 0.12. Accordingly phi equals -4.18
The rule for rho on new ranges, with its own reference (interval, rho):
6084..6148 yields 15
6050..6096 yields 3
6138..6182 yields 13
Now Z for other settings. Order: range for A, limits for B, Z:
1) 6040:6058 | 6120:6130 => 0.2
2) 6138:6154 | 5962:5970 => -0.9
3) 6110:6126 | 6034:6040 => -1.3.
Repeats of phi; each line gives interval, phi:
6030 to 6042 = -2.30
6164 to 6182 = -5.59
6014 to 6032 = -3.78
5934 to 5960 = -3.39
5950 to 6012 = -4.19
